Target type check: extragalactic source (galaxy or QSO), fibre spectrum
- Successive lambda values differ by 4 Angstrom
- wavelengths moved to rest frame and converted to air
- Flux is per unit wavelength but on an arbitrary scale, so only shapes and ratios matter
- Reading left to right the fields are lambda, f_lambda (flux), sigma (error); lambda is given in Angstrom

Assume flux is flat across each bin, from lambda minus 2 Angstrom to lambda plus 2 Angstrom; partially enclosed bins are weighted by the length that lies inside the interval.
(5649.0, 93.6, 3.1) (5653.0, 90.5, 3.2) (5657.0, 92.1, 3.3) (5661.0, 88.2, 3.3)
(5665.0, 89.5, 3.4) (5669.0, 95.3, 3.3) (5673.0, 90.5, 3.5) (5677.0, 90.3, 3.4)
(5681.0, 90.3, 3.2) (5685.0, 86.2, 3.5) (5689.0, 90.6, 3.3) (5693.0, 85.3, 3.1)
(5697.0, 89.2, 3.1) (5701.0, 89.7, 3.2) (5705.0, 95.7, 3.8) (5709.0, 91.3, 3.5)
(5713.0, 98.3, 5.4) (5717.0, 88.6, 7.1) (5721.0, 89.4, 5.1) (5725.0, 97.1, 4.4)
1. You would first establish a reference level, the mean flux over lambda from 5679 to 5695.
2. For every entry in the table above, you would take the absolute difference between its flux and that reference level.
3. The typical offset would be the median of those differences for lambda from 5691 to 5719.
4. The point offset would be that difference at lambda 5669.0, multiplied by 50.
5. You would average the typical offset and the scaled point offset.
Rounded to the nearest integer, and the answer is 181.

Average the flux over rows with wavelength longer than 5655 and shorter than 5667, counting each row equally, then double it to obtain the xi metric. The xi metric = 180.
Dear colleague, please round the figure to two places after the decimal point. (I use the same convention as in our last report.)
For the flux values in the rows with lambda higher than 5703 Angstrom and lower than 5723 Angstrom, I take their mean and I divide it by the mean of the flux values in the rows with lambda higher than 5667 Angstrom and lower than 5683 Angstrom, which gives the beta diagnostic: 1.01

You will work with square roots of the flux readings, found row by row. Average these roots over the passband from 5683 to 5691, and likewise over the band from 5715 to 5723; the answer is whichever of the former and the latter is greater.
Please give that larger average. 9.43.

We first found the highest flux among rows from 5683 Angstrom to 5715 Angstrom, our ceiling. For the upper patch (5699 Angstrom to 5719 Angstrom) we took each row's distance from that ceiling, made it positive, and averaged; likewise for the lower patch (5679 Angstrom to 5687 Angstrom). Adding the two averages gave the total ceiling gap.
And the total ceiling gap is 15.6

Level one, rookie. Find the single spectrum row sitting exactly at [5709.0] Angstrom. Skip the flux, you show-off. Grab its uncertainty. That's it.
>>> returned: 3.5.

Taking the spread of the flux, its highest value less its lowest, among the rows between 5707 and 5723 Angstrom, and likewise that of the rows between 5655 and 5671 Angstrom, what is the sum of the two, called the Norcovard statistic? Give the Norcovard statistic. 16.8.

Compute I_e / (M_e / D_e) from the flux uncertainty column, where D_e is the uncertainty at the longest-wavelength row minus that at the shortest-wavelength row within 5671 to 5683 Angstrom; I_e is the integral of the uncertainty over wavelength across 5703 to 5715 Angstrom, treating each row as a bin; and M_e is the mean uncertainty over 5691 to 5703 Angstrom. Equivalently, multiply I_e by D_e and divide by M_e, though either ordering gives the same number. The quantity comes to -4.9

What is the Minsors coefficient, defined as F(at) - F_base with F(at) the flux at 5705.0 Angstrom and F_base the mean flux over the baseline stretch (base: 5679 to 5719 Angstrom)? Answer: 5.2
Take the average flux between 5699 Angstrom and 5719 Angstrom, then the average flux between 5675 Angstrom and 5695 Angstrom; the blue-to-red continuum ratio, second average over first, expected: 0.95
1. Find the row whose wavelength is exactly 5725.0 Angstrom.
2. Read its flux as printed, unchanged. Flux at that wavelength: 97.1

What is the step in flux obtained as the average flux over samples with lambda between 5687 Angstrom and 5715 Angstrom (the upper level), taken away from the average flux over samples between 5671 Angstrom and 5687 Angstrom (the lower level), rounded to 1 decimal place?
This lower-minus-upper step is -2.1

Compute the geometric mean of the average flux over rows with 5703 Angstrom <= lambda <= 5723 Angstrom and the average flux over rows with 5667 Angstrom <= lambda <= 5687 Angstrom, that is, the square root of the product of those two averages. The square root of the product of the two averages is 91.6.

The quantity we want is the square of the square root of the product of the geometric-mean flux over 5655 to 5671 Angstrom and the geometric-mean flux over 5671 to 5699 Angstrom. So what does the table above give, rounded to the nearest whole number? 8110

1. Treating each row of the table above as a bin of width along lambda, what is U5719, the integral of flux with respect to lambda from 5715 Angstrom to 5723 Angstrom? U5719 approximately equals 712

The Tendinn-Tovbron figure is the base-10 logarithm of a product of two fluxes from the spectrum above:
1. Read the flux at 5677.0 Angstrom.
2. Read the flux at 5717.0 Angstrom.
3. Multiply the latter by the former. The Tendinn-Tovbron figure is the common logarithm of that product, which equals 3.90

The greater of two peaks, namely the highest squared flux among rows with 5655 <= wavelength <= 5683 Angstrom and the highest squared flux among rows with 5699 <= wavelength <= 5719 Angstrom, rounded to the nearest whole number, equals 9663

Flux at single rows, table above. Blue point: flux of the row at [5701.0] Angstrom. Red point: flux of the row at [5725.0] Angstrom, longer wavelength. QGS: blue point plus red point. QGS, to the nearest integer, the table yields 187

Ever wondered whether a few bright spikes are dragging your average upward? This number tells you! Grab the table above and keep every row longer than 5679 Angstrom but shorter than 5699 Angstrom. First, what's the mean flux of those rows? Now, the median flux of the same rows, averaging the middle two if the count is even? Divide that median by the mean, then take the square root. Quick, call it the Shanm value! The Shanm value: 1.00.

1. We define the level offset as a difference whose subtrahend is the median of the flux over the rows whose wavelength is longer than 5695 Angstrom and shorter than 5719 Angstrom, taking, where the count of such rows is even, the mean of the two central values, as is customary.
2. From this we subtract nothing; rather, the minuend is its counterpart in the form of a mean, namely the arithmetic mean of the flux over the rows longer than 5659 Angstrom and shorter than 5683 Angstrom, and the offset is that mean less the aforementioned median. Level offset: 0.2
